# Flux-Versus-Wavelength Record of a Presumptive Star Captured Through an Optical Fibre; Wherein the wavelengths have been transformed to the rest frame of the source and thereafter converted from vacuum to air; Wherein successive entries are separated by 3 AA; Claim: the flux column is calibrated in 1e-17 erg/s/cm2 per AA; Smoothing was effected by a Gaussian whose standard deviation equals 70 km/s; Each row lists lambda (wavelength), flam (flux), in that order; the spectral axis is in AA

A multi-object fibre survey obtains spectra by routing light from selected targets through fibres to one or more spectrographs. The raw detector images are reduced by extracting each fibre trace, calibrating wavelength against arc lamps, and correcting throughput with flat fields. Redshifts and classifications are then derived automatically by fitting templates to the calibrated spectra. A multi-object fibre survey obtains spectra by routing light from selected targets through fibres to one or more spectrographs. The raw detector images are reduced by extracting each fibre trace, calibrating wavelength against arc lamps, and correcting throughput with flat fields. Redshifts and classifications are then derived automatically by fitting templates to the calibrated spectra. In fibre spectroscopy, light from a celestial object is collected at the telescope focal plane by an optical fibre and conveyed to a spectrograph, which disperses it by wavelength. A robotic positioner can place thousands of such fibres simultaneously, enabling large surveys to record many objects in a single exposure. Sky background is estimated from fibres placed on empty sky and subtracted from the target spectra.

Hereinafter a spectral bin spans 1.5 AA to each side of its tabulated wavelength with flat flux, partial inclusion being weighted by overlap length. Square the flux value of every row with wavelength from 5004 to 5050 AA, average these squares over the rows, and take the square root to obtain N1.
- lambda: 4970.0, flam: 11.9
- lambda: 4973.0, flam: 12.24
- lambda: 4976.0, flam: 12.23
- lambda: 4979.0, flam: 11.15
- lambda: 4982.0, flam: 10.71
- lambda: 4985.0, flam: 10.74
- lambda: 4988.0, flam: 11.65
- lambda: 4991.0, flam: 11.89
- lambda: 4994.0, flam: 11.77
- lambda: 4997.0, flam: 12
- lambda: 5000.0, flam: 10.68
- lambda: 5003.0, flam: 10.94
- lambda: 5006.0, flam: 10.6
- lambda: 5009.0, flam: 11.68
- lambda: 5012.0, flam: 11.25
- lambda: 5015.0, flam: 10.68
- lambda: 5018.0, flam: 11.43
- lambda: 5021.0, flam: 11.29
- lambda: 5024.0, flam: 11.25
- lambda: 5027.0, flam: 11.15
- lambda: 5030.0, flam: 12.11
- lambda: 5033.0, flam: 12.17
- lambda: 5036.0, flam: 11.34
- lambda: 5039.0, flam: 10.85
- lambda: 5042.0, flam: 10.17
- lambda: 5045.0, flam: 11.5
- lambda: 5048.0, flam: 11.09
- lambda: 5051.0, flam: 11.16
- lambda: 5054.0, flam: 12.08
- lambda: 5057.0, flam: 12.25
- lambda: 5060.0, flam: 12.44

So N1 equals 11.2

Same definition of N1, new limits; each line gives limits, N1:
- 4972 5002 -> 11.5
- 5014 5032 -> 11.3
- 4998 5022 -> 11.1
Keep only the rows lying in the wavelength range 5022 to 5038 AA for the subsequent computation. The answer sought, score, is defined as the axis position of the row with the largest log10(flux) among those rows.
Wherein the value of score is 5033.0 AA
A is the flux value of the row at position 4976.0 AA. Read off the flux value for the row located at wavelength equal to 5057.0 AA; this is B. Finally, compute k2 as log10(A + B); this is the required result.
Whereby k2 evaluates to 1.39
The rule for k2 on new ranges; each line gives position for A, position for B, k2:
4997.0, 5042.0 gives 1.35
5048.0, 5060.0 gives 1.37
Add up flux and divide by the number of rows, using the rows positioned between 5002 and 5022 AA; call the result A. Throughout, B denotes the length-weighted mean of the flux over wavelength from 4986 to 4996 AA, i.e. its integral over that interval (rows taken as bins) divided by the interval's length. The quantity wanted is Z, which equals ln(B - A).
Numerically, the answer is -0.5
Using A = 11.1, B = 11.73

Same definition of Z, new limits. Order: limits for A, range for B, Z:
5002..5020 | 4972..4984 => -0.9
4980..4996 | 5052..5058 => -0.3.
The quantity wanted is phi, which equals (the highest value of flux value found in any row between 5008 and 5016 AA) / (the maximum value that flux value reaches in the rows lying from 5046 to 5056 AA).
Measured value 0.97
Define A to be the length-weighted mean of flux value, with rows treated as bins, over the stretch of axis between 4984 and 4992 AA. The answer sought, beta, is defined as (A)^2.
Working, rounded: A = 11.4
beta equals 130.9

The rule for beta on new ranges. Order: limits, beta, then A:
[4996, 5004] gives 124.9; 11.2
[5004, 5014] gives 124.1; 11.1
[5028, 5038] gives 138.9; 11.8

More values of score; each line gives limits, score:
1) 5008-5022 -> 5009.0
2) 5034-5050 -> 5045.0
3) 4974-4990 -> 4976.0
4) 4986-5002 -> 4997.0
